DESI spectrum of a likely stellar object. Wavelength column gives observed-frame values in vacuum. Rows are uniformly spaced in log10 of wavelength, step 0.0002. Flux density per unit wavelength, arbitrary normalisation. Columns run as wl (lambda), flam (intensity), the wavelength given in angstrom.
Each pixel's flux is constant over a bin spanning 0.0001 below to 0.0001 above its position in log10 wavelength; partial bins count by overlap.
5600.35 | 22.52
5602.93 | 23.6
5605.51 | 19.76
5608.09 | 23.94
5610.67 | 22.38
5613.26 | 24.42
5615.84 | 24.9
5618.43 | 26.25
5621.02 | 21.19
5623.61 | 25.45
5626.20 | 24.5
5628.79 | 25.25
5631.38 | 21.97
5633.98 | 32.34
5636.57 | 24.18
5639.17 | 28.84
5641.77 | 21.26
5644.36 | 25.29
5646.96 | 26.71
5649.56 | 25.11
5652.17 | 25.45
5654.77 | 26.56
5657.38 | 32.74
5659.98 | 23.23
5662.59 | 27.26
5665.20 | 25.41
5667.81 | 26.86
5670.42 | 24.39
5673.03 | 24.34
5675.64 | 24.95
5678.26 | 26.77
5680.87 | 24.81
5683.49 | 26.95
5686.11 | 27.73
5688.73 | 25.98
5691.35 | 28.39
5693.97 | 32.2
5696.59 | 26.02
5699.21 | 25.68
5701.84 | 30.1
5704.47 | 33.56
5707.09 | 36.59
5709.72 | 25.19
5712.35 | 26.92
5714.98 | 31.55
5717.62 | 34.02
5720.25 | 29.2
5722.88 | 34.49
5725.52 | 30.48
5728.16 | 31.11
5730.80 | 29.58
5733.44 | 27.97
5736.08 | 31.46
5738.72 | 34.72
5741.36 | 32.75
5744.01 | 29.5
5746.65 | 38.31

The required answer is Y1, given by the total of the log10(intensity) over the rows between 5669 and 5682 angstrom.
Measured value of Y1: 6.99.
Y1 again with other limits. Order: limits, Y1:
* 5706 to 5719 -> 7.43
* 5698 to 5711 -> 7.38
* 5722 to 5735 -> 7.43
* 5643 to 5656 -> 7.06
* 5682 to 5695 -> 7.25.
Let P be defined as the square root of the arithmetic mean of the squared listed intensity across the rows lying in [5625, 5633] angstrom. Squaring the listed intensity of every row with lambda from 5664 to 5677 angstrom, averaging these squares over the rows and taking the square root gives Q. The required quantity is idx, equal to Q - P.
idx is 1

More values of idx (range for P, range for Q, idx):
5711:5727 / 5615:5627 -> -7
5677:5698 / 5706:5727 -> 4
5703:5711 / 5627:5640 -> -5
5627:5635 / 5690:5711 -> 3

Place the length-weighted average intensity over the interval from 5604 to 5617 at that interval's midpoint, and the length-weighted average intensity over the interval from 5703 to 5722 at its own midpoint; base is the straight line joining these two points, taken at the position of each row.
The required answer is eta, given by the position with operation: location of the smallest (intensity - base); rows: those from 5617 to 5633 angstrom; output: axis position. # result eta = 5631.38 angstrom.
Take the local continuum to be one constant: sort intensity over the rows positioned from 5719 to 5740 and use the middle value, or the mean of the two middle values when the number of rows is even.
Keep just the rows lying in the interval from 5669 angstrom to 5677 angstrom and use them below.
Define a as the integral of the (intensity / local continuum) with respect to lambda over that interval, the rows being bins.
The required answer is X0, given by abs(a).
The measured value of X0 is 6.4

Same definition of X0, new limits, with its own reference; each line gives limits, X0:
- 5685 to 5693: 7.2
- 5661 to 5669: 6.9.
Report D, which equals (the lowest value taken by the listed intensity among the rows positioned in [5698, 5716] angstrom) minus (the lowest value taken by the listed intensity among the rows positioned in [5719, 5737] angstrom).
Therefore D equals -3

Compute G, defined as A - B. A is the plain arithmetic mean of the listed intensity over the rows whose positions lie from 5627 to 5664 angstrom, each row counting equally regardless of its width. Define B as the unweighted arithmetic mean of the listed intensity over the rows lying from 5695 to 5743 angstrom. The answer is -4.5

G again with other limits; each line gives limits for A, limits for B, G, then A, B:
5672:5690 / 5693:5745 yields -4.7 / 26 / 30.7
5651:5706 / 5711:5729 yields -4.0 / 27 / 31.1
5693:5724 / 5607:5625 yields 6.4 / 30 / 24.1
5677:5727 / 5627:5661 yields 3.2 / 29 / 26.1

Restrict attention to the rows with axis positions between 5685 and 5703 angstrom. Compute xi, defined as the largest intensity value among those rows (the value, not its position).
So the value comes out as 32.2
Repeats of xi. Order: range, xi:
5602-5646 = 32.34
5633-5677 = 32.74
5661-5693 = 28.39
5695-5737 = 36.59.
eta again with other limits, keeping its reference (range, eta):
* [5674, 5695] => 5680.87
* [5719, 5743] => 5733.44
